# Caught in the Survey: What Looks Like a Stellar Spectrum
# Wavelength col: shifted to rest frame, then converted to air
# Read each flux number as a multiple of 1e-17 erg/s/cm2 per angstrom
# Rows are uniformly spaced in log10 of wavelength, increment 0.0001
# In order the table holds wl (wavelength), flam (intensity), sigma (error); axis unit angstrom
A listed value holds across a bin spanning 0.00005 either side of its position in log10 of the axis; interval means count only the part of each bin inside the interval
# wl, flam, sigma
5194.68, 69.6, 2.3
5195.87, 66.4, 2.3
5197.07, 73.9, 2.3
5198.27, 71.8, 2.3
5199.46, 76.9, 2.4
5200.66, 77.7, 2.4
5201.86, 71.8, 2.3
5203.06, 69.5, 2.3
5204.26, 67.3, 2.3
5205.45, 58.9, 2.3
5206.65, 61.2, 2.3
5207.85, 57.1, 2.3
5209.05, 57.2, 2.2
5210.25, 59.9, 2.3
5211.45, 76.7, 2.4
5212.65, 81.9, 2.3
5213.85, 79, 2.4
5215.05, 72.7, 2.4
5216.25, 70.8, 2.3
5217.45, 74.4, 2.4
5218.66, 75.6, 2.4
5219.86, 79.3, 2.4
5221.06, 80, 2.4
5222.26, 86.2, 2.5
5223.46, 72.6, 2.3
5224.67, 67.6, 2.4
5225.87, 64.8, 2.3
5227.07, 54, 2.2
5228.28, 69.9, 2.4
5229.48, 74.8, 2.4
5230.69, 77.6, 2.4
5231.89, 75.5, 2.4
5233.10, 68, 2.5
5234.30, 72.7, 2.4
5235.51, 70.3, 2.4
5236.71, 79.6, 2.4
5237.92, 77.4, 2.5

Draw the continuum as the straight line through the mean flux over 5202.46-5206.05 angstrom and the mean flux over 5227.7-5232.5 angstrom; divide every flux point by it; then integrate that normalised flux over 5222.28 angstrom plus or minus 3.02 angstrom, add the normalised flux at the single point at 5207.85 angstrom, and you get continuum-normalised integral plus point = 7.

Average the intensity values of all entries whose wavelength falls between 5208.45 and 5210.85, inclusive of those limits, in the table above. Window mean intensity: 59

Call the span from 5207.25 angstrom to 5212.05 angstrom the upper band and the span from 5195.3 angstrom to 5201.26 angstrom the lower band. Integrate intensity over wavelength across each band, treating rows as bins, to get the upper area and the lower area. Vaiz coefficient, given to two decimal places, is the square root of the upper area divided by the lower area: 0.83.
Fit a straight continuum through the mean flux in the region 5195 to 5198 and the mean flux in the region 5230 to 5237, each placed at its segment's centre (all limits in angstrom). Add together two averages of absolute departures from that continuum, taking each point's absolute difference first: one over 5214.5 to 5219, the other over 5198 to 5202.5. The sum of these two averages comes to 6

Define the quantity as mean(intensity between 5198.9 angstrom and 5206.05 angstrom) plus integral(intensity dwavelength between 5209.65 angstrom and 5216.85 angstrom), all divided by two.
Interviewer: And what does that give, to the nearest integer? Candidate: 300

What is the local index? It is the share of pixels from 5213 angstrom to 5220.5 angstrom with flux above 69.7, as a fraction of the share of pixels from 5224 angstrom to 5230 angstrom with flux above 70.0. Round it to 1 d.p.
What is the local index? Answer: 5.0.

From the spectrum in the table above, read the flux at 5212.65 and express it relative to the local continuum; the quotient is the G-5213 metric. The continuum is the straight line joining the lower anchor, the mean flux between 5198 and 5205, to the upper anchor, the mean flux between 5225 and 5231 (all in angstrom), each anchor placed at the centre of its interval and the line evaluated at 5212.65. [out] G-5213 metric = 1.16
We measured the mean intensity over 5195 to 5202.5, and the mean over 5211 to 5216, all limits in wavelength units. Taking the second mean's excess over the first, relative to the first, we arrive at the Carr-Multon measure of 0.06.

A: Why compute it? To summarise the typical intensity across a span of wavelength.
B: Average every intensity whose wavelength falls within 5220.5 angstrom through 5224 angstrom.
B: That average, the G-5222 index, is 80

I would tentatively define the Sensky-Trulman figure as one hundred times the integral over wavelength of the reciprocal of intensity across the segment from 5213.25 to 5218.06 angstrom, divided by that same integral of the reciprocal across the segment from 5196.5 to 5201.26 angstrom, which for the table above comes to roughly 102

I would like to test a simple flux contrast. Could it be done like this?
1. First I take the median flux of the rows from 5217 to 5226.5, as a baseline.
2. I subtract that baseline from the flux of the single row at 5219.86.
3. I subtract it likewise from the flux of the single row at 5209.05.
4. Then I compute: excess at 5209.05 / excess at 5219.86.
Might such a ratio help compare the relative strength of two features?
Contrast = -4.1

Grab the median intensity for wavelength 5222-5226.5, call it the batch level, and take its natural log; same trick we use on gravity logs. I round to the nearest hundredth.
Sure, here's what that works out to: 4.25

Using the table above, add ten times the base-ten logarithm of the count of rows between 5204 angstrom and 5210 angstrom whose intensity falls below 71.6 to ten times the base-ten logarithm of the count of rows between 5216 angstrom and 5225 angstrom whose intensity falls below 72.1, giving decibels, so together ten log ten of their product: 10.0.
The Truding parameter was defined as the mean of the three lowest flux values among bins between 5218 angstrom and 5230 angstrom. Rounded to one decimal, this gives 62.1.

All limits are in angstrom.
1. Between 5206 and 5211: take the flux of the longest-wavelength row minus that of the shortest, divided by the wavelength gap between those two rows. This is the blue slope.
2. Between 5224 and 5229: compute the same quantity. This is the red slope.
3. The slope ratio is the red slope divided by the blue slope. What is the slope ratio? -1.8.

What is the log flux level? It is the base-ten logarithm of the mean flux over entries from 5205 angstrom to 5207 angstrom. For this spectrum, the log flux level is 1.78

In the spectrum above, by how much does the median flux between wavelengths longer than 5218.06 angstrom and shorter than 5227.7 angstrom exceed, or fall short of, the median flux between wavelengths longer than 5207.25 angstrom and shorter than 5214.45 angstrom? 5.8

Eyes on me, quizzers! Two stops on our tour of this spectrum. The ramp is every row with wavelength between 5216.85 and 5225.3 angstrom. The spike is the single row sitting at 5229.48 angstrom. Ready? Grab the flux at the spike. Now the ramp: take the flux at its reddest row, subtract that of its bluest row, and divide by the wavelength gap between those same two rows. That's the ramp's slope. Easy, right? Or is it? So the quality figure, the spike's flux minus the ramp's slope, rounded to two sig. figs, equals 76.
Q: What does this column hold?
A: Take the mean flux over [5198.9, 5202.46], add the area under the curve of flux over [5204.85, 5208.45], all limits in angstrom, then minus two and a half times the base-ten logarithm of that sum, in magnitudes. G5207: -6.15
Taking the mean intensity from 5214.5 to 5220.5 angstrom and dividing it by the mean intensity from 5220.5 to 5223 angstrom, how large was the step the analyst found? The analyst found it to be 0.90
